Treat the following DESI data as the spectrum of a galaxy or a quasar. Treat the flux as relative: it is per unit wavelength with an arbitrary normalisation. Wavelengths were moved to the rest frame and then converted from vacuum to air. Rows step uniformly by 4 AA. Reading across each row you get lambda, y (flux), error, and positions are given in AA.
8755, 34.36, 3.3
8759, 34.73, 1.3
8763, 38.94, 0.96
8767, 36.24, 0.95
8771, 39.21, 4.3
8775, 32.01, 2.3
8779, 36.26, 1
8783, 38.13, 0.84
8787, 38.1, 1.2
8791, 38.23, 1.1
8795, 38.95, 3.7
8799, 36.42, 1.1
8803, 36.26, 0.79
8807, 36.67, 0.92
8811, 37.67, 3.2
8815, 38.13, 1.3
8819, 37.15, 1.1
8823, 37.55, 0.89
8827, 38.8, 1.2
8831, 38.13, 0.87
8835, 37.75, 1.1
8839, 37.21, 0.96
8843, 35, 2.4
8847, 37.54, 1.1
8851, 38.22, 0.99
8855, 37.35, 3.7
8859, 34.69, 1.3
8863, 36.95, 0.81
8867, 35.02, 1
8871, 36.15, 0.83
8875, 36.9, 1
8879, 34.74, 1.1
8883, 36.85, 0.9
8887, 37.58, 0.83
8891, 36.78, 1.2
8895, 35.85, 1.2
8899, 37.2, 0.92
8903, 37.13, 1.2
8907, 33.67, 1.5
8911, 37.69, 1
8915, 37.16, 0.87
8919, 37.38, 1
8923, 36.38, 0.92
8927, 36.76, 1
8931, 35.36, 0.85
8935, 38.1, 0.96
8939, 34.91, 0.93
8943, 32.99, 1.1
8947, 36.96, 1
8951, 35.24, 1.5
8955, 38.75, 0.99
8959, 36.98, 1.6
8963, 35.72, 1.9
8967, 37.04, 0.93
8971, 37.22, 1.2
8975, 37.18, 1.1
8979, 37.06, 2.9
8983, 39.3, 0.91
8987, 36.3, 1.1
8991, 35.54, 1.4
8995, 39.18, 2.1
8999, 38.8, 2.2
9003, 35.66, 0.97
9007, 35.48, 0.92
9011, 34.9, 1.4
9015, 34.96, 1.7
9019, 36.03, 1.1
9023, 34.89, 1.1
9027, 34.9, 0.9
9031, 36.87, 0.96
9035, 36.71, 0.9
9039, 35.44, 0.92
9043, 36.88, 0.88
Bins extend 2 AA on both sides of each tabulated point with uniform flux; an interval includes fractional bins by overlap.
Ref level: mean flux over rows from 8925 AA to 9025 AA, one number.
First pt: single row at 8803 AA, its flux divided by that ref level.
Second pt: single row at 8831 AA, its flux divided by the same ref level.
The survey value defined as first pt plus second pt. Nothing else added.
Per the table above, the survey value 2.04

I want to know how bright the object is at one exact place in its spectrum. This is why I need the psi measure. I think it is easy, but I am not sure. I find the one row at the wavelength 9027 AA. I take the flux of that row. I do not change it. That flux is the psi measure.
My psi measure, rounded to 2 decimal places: 34.90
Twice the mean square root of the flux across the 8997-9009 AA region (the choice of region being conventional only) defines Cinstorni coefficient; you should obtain 12.1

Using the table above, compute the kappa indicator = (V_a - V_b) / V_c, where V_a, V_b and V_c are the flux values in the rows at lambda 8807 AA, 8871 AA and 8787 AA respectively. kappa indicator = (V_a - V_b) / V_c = 0.01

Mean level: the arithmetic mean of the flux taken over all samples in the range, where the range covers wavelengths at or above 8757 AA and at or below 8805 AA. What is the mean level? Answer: 37.0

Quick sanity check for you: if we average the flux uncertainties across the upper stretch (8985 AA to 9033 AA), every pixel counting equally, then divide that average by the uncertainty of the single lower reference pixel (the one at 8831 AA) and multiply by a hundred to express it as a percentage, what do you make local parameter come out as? 152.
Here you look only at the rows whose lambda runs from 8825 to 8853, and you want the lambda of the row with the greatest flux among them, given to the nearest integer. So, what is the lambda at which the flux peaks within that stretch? 8827 AA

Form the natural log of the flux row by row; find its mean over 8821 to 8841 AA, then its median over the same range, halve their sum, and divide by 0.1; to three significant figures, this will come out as 36.3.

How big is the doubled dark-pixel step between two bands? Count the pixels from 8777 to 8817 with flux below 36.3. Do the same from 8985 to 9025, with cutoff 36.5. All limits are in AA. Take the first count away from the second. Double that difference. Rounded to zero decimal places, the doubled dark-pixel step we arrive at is 12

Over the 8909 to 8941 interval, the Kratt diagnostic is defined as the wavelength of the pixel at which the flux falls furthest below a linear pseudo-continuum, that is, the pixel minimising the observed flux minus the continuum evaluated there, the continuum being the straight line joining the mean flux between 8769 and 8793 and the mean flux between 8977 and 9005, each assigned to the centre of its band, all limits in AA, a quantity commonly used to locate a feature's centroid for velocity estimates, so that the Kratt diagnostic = 8939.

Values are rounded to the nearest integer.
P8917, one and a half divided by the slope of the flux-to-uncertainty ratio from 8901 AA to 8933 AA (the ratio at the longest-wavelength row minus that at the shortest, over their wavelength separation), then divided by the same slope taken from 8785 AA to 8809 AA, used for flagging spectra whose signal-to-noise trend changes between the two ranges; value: 10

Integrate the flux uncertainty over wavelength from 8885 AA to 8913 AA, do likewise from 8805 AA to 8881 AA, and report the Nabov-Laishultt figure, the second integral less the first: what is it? 72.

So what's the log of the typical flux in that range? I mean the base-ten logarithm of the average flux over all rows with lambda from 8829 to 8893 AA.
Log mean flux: 1.56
